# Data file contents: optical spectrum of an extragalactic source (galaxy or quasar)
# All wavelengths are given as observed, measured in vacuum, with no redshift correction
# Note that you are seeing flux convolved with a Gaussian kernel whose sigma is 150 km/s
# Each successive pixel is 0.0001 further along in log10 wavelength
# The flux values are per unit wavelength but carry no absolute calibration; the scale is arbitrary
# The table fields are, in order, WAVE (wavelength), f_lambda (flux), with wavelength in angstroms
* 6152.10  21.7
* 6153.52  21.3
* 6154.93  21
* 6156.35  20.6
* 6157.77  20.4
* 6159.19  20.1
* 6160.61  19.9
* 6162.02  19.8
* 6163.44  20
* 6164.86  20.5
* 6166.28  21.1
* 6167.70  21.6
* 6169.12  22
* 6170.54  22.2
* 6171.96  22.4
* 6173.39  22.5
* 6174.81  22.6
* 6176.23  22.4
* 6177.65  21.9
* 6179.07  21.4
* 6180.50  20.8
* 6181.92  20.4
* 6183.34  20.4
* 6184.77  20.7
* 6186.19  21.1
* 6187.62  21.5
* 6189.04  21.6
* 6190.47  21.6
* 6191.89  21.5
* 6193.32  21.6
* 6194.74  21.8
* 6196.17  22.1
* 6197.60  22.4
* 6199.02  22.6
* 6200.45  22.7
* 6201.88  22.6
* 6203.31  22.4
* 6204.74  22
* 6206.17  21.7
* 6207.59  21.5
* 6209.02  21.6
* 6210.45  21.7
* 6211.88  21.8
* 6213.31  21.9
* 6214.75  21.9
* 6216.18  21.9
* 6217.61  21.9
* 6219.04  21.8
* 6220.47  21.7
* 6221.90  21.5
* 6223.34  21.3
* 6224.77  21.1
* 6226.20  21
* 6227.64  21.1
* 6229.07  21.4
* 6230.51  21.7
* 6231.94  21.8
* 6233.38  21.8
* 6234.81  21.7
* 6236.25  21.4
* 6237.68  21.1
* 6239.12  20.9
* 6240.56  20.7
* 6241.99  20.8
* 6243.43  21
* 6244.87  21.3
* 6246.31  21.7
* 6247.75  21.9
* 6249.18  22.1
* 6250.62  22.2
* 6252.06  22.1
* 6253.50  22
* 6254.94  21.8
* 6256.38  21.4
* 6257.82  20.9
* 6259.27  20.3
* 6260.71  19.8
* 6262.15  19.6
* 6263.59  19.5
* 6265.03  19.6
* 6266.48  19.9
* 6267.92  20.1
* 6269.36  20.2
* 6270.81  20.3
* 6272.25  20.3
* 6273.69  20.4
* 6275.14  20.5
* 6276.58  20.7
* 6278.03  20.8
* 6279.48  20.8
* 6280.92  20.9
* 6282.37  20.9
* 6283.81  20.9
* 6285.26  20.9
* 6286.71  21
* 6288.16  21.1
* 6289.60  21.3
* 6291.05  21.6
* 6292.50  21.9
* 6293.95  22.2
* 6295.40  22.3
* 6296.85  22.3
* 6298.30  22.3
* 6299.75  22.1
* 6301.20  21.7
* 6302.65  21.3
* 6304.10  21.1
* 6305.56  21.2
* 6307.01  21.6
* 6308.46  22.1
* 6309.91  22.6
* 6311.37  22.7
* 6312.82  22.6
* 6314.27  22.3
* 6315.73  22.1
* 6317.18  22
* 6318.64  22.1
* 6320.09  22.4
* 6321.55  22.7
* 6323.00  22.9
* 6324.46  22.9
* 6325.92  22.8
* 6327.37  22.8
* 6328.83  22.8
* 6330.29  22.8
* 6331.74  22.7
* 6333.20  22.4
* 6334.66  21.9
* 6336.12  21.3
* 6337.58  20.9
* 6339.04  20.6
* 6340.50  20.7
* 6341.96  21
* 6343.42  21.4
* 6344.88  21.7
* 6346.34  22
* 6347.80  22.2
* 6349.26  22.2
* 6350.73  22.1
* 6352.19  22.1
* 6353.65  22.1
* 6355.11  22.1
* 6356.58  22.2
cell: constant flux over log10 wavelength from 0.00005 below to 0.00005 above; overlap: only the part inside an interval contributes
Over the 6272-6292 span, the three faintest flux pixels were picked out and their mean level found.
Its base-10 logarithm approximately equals 1.31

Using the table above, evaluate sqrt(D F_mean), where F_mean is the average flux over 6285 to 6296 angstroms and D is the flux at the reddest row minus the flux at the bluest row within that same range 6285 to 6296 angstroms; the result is 5.5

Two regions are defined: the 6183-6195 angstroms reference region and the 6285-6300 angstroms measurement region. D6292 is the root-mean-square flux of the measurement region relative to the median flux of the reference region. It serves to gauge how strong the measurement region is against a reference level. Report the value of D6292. 1.01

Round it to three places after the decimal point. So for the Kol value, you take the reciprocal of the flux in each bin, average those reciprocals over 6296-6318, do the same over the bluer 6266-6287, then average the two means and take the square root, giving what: 0.217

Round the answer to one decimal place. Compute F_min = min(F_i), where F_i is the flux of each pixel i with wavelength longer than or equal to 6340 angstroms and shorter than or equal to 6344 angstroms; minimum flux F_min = 20.7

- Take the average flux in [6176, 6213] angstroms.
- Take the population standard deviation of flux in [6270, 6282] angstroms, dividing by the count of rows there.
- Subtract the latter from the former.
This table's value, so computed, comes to 21.5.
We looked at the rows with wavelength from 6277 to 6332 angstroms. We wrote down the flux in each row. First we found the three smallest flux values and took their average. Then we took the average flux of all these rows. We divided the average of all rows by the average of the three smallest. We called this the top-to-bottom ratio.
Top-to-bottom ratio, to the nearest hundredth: 1.05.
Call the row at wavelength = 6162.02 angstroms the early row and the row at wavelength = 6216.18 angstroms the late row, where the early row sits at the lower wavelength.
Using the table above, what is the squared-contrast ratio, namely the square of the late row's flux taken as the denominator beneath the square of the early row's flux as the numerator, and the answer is 0.82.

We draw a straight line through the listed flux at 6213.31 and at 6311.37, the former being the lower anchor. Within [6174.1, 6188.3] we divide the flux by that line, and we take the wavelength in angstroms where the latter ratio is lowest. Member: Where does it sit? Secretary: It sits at 6183.34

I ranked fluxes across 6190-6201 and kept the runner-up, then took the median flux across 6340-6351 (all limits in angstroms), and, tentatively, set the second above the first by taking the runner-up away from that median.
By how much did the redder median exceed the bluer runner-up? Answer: -0.75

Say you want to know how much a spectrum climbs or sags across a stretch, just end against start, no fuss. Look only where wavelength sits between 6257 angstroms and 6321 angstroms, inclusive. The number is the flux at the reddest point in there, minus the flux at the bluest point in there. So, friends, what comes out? 1.50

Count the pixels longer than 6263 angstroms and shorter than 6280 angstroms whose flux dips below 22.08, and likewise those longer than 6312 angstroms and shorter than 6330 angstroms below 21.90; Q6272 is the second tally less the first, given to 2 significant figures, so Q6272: -12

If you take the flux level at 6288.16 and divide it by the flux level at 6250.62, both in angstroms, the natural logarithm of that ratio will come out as -0.05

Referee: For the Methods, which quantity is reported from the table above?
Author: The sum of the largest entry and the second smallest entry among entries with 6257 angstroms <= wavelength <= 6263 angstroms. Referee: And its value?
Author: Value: 41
